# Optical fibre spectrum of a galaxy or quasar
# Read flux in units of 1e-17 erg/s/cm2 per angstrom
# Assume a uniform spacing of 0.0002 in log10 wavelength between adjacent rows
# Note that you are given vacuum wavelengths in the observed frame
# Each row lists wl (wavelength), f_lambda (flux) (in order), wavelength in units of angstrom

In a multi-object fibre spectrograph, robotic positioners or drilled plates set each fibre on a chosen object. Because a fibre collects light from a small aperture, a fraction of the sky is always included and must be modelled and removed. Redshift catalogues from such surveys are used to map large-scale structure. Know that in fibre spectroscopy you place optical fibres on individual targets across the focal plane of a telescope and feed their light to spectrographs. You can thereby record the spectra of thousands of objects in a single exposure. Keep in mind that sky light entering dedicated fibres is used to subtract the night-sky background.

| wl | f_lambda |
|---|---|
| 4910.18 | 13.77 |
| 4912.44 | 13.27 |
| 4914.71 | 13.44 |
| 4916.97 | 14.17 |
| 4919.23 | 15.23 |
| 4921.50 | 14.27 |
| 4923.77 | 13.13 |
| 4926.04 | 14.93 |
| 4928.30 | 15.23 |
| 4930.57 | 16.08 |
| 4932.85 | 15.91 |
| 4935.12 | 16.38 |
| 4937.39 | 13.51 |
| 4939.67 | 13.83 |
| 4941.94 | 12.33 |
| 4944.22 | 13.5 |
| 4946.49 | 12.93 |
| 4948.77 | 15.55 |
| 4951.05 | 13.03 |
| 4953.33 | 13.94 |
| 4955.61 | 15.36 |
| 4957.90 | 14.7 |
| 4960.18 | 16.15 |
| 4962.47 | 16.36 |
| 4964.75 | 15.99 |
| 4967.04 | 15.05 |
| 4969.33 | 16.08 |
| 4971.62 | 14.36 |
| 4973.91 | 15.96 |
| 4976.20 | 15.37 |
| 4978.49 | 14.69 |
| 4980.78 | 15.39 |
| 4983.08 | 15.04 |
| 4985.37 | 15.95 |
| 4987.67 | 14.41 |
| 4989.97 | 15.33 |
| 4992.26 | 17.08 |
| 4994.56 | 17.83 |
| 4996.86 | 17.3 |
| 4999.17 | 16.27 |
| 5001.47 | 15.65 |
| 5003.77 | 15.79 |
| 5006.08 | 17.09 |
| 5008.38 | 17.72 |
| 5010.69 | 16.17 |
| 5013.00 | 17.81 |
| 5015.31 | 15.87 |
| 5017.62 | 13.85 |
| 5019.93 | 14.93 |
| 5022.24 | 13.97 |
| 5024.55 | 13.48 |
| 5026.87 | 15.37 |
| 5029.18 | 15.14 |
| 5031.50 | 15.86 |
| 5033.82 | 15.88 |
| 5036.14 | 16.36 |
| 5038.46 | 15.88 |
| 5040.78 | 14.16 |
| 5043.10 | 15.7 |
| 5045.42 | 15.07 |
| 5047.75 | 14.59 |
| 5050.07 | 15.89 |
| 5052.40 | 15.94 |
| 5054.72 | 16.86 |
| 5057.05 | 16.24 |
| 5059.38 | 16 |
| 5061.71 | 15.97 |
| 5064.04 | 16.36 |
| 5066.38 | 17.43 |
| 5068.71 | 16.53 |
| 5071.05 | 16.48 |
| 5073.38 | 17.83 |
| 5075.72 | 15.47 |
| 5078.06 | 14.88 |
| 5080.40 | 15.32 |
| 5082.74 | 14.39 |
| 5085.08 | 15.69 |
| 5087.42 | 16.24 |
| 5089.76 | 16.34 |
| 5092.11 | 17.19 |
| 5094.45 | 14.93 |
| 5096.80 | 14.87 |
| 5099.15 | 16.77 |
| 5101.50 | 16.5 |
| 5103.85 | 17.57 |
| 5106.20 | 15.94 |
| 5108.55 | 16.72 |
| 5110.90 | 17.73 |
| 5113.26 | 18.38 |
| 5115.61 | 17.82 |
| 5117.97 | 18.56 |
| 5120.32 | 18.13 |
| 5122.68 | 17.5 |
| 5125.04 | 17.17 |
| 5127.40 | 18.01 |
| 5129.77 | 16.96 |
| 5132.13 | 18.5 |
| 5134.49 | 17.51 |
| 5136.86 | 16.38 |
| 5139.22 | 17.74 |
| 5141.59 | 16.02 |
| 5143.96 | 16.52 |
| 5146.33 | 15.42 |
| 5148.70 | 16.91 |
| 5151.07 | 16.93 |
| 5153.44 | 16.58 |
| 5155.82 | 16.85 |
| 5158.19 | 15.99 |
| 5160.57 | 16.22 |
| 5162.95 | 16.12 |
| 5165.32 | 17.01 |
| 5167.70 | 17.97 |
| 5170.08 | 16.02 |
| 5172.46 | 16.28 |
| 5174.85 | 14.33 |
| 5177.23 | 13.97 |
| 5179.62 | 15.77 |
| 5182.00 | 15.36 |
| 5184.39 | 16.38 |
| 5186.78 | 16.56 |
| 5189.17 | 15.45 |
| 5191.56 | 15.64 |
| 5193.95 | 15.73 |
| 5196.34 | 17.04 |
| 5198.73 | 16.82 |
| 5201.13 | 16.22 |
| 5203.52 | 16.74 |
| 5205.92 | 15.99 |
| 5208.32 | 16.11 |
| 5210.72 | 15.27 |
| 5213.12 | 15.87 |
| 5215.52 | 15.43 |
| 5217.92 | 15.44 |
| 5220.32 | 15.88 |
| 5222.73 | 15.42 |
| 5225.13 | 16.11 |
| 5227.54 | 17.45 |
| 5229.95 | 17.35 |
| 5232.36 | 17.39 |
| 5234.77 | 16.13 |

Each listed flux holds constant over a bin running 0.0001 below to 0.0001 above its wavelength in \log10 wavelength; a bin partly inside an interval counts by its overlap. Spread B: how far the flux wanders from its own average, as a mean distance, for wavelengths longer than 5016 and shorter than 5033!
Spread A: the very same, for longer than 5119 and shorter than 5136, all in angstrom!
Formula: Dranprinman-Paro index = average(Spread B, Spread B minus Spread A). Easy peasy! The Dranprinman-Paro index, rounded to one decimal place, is 0.5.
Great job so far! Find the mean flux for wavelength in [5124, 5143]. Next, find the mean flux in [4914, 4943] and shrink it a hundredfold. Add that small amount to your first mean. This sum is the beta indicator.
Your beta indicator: 17.4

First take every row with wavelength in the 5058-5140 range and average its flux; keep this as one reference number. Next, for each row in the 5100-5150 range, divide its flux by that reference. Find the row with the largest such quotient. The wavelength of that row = 5117.97 angstrom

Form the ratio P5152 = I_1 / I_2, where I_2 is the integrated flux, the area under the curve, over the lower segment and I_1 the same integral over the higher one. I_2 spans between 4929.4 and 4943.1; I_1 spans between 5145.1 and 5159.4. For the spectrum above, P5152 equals 1.17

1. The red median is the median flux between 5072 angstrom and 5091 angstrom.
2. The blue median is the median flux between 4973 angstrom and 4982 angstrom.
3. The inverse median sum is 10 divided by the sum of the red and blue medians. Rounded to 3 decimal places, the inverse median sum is 0.323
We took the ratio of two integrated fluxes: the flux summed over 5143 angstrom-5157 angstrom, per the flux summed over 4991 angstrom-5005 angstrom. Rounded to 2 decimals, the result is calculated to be 0.99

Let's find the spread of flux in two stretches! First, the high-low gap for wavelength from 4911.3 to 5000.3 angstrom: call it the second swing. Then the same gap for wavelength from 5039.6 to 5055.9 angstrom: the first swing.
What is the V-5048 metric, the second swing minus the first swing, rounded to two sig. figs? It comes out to 2.8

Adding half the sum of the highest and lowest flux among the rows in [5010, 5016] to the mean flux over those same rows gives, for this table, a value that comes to 33.5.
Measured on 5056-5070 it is 33.1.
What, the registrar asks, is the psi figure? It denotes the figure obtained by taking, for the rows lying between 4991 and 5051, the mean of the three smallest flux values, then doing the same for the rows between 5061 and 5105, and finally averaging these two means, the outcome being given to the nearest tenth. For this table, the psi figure 14.2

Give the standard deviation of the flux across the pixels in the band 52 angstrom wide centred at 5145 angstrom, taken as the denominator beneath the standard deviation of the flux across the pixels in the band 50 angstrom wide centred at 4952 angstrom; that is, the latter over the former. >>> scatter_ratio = 1.5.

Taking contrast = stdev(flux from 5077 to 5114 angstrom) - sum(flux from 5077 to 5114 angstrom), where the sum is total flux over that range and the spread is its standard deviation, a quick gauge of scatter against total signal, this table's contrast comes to -258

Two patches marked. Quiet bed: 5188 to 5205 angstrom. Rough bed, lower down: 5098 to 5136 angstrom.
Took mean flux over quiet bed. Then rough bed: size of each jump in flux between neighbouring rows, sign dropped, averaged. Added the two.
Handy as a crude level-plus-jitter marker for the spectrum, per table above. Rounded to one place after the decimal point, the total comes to 17.1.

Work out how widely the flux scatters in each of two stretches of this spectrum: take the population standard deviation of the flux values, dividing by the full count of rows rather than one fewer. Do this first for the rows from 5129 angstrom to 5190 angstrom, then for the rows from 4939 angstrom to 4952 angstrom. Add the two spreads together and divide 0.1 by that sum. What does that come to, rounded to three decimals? 0.050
